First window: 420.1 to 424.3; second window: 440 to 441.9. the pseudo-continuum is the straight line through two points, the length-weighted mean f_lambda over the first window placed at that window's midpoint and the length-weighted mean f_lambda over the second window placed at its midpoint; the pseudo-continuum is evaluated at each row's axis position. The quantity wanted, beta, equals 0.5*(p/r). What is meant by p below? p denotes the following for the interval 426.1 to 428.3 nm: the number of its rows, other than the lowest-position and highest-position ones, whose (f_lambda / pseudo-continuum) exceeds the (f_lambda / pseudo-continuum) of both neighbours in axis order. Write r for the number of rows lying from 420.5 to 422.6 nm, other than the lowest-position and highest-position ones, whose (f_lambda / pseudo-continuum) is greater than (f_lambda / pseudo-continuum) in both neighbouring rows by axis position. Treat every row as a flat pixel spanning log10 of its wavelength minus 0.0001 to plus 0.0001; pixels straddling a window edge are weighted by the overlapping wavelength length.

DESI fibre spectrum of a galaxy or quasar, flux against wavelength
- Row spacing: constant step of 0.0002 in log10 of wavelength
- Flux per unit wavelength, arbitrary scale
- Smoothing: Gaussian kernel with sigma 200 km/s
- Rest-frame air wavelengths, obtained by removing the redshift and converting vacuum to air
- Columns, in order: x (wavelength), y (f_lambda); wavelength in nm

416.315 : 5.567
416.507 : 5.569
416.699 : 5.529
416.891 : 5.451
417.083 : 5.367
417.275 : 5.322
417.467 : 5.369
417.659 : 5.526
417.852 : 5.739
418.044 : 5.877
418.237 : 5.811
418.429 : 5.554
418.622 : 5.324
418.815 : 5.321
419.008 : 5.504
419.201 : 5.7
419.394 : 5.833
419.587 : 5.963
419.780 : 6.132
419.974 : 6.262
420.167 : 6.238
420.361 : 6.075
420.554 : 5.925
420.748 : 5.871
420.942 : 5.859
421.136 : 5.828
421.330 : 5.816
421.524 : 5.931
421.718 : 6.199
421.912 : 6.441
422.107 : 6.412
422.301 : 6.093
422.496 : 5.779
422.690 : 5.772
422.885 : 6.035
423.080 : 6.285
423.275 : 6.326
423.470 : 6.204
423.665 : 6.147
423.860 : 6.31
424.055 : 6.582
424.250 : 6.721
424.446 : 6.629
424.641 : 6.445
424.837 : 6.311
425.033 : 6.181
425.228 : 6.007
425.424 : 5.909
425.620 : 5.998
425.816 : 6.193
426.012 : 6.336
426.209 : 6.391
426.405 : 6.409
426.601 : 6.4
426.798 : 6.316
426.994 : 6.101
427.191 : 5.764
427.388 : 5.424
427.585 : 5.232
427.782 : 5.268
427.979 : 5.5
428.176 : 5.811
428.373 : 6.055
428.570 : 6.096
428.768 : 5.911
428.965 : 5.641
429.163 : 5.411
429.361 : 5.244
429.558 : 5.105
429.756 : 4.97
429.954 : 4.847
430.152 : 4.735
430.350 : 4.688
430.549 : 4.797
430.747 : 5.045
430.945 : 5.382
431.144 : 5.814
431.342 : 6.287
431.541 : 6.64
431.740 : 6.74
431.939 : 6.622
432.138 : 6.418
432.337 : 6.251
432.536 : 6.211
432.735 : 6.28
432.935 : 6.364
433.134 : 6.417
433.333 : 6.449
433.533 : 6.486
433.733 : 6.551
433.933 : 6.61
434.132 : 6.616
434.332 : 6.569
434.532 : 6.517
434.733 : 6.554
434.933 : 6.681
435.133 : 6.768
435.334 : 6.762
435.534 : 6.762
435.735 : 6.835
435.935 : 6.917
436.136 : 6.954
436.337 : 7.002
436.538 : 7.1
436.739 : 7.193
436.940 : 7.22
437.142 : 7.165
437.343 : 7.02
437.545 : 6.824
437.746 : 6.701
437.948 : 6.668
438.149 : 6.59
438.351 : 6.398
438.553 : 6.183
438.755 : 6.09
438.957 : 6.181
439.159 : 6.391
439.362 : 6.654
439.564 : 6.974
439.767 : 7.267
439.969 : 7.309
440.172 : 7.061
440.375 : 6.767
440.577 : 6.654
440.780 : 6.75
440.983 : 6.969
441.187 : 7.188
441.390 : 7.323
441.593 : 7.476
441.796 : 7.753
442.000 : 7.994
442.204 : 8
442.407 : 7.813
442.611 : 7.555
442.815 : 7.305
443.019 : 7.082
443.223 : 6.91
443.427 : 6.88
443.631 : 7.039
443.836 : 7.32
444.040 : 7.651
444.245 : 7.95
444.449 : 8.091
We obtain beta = 0.50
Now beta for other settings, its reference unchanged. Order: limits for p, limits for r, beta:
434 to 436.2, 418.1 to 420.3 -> 0.50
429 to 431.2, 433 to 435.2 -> 0.00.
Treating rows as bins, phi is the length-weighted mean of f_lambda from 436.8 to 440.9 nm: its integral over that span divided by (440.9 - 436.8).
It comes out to 6.7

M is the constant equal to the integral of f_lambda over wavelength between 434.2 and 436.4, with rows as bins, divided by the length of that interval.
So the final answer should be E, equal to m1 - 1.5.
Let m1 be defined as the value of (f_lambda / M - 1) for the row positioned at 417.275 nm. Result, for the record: -1.71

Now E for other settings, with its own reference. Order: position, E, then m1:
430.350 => -1.81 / -0.31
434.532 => -1.53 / -0.03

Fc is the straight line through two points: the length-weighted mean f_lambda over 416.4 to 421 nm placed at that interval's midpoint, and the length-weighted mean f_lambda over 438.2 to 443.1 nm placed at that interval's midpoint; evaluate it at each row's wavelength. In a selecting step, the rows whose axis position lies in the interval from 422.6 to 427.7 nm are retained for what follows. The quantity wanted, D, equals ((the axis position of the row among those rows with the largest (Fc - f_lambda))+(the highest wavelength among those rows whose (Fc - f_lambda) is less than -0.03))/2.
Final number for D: 427.19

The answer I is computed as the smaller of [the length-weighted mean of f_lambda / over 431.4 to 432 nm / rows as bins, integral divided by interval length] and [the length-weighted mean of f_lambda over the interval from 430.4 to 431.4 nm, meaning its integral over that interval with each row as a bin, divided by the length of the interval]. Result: 5.4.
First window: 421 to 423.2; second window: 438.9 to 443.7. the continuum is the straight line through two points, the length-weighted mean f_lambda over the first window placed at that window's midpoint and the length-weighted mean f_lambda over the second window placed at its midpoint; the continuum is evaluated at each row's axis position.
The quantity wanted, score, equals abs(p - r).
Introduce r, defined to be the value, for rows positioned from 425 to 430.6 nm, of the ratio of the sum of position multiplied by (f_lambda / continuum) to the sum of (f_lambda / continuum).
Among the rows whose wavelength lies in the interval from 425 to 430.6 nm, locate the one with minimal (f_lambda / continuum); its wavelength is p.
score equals 2.72 nm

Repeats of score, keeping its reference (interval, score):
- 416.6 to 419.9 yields 0.56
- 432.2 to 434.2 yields 0.71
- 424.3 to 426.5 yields 0.01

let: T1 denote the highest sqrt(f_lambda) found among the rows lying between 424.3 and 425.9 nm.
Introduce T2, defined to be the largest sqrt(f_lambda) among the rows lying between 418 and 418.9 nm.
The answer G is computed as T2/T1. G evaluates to 0.94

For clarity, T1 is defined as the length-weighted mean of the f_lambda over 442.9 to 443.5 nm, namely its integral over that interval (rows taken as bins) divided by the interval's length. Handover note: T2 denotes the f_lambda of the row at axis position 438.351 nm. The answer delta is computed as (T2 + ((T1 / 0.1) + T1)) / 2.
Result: 42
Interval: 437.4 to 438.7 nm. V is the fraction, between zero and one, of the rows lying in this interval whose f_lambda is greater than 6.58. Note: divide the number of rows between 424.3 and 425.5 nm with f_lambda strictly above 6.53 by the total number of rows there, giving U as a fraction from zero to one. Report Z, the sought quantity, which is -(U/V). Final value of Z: -0.25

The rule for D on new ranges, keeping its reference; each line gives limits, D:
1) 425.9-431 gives 428.57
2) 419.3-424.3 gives 423.47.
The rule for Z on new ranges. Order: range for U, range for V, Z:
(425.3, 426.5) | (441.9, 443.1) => 0.00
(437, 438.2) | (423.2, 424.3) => -3.00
